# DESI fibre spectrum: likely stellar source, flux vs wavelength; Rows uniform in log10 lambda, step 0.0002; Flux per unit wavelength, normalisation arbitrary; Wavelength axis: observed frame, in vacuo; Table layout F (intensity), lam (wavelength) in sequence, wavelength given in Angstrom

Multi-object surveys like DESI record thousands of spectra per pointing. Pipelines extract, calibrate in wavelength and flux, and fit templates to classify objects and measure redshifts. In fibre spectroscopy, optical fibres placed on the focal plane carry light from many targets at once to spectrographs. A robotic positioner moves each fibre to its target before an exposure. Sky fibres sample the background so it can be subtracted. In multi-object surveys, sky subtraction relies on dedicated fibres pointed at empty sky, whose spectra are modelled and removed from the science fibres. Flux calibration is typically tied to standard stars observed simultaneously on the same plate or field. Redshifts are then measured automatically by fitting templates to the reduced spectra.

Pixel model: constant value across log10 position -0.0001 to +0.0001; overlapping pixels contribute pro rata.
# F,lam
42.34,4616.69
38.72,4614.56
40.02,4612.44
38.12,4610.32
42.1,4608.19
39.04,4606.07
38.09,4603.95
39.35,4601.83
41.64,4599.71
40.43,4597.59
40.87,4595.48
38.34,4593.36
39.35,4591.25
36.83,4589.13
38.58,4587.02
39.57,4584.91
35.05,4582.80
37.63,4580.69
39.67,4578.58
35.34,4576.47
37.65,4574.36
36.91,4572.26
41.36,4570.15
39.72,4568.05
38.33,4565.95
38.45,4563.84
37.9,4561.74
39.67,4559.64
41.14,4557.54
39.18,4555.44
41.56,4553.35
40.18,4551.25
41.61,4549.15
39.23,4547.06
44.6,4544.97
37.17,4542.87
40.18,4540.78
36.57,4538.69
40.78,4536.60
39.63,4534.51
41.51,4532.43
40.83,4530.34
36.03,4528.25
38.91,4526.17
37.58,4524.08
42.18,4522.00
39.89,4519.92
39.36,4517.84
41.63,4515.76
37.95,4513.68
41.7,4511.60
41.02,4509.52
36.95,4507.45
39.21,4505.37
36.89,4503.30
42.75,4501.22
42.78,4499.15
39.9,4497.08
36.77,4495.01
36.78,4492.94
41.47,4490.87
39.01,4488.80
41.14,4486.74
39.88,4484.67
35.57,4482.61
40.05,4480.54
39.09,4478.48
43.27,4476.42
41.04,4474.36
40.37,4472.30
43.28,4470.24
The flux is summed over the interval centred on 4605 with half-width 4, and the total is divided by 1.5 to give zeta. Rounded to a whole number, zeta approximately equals 106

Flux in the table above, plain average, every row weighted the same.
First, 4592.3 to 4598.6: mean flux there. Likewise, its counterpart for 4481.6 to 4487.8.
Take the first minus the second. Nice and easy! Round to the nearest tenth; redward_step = 1.0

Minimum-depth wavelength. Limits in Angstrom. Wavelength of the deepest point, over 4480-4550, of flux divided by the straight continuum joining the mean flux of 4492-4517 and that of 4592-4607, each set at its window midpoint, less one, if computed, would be 4482.61 Angstrom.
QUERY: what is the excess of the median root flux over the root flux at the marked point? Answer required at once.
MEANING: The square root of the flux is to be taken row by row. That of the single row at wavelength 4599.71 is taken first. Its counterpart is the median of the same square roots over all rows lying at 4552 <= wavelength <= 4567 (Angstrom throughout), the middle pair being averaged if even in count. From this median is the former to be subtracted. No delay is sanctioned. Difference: -0.19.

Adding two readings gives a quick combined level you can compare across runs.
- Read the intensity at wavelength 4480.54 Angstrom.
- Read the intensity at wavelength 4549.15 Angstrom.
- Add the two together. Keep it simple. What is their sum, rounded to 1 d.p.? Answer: 81.7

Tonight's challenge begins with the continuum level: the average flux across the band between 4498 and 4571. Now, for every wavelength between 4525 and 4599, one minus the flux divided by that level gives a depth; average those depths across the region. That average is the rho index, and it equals 0.017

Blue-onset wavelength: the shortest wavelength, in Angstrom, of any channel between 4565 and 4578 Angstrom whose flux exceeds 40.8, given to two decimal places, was 4570.15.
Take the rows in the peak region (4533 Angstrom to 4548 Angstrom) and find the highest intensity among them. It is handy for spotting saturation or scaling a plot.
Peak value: 44.6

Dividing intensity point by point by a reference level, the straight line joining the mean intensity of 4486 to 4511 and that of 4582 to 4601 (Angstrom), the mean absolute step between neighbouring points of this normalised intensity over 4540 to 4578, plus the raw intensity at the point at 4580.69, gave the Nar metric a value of 37.7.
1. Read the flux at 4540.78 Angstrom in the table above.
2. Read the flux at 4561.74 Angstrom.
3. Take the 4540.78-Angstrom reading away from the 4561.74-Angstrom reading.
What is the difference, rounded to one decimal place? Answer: -2.3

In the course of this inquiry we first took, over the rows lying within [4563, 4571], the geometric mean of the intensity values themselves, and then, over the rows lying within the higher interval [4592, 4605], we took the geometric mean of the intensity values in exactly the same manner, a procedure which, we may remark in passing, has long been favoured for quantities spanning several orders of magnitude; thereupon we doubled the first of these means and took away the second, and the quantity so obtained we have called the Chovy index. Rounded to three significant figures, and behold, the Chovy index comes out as 39.1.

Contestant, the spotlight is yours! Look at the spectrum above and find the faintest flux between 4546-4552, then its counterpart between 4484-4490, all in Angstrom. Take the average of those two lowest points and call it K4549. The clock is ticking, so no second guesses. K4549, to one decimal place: 39.1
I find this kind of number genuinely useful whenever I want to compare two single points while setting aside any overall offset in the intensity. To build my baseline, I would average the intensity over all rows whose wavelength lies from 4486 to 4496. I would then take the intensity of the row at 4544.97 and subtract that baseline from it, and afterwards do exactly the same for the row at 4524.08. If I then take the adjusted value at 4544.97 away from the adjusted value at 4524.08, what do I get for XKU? -7.0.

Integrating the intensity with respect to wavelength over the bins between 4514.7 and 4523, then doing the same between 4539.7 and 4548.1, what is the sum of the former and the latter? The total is 677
